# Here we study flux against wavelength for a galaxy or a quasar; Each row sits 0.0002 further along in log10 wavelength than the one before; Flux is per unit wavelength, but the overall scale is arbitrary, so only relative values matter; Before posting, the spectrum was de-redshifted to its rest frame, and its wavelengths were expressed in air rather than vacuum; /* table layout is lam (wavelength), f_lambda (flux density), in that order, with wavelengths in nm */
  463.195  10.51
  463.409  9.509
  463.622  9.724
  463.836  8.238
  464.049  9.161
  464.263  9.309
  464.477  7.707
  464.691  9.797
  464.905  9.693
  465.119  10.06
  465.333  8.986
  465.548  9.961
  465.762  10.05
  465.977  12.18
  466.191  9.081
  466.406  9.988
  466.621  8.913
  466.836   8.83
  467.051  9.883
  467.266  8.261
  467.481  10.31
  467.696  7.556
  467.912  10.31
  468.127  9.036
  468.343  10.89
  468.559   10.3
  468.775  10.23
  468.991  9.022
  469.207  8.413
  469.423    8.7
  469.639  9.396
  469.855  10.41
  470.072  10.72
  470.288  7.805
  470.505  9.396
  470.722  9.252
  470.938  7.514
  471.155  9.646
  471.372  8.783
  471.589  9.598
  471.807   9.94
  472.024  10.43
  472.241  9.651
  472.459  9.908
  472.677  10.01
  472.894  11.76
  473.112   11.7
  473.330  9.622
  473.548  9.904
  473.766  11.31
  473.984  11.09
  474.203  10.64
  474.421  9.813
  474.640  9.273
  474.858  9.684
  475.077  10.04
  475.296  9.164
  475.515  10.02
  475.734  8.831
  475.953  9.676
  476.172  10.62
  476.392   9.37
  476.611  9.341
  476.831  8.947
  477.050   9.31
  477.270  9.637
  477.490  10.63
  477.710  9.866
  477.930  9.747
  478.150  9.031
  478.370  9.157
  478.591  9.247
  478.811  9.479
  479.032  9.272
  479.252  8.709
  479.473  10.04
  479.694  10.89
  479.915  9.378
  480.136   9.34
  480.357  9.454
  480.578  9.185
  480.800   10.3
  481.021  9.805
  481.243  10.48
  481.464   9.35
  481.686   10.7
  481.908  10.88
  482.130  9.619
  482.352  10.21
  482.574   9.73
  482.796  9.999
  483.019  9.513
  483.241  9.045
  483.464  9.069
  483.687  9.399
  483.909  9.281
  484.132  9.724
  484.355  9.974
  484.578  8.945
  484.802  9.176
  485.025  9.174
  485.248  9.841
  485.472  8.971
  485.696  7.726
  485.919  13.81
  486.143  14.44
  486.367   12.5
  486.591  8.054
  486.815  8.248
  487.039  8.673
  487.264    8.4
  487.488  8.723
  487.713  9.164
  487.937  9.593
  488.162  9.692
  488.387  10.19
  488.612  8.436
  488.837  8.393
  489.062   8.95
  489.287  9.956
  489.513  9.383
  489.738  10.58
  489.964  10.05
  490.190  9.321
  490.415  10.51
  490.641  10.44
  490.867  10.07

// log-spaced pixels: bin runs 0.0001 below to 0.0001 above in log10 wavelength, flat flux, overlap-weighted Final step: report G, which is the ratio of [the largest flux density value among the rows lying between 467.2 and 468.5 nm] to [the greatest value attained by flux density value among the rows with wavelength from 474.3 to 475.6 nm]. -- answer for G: 1.08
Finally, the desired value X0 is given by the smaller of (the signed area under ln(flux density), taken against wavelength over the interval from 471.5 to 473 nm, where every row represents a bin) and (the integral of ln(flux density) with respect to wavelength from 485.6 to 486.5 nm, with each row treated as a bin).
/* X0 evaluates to 2.2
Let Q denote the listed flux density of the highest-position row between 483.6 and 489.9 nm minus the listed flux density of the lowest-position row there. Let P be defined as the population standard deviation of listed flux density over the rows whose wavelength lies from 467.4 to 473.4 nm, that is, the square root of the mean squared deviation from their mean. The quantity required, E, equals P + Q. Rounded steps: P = 1.05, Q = 1.2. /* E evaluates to 2.2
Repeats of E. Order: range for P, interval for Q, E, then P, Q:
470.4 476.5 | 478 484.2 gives 1.6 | 0.88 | 0.7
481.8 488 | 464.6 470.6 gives 1.1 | 1.52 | -0.4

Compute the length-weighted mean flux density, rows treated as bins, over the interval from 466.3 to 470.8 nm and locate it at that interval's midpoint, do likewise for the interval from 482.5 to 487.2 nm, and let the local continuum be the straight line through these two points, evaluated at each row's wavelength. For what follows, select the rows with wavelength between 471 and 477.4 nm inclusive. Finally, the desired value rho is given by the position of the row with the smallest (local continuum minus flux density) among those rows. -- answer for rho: 472.894 nm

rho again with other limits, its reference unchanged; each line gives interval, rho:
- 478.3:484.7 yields 479.694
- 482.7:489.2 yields 486.143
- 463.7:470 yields 465.977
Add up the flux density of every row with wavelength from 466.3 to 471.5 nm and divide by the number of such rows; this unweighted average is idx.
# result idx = 9.3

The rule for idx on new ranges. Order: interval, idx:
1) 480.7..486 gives 9.8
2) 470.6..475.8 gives 9.9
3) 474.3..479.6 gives 9.5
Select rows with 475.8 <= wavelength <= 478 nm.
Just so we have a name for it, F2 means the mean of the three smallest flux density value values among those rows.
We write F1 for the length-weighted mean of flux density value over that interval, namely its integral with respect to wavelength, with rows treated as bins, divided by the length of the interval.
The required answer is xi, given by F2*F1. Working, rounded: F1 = 9.7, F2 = 9.2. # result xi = 89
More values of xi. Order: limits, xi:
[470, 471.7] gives 73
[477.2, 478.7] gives 88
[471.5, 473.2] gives 101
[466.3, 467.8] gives 75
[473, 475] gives 98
